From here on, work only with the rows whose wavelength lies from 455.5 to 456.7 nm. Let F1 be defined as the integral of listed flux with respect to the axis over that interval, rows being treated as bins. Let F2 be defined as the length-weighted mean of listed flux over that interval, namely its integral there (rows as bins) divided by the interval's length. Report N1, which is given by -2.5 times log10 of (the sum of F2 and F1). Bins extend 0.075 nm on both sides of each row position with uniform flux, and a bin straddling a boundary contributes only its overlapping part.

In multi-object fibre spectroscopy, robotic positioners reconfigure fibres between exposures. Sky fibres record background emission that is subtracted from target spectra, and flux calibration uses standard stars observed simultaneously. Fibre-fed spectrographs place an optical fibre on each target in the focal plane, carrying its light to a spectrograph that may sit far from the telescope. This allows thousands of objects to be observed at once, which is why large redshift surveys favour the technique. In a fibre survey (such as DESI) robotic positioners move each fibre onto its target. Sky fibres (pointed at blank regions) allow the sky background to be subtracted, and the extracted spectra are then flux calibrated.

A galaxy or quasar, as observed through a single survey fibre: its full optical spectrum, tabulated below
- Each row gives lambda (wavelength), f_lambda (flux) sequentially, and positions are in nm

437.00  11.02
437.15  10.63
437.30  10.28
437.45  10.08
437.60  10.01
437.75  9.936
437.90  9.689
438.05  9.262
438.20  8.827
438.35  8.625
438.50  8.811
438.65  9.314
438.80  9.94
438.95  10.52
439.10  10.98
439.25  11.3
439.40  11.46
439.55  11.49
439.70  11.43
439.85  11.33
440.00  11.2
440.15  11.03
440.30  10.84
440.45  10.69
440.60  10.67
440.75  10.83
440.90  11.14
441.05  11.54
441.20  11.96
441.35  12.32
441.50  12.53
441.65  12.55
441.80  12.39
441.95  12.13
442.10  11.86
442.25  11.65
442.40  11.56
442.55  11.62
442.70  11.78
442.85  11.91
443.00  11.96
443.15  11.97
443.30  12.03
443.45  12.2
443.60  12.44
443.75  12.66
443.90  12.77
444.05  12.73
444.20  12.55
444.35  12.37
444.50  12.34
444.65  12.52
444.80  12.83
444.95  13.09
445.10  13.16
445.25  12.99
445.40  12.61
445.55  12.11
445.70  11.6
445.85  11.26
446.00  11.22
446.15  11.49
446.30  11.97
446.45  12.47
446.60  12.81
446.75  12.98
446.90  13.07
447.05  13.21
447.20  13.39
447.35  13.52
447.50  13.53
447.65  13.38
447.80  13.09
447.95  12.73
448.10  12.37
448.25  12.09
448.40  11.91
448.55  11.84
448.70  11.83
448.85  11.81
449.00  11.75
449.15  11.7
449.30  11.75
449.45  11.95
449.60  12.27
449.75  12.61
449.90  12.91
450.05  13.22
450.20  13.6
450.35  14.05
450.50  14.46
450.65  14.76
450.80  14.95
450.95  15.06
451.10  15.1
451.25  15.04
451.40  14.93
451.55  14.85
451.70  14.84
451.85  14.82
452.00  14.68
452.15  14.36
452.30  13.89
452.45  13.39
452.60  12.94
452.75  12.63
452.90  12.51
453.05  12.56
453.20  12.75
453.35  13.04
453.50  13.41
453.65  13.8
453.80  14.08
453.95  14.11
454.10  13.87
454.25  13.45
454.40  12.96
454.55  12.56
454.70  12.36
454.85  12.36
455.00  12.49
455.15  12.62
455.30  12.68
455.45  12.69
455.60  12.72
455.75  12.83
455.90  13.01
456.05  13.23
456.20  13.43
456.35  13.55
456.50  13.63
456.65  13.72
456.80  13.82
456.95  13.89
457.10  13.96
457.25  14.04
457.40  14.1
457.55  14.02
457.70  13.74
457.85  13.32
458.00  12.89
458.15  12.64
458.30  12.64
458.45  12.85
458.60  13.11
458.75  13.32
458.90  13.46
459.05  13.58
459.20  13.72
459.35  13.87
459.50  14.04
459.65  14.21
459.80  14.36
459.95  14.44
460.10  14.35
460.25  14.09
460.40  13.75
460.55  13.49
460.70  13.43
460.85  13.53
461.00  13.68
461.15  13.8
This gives -3.66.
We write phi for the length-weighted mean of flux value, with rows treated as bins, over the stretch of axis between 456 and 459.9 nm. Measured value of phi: 13.6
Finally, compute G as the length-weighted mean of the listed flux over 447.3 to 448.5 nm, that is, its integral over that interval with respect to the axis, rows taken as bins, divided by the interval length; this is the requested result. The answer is 12.8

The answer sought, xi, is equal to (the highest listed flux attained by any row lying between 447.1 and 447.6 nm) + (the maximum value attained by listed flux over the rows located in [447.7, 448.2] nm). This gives 26.6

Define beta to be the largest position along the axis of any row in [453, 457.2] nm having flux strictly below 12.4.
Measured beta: 454.85 nm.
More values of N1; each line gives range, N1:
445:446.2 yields -3.56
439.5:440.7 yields -3.47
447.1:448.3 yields -3.64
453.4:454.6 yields -3.69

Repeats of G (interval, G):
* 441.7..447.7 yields 12.4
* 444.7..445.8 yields 12.6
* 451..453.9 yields 13.9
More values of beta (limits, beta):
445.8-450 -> 449.60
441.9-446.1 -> 446.00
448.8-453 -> 449.60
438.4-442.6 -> 442.55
